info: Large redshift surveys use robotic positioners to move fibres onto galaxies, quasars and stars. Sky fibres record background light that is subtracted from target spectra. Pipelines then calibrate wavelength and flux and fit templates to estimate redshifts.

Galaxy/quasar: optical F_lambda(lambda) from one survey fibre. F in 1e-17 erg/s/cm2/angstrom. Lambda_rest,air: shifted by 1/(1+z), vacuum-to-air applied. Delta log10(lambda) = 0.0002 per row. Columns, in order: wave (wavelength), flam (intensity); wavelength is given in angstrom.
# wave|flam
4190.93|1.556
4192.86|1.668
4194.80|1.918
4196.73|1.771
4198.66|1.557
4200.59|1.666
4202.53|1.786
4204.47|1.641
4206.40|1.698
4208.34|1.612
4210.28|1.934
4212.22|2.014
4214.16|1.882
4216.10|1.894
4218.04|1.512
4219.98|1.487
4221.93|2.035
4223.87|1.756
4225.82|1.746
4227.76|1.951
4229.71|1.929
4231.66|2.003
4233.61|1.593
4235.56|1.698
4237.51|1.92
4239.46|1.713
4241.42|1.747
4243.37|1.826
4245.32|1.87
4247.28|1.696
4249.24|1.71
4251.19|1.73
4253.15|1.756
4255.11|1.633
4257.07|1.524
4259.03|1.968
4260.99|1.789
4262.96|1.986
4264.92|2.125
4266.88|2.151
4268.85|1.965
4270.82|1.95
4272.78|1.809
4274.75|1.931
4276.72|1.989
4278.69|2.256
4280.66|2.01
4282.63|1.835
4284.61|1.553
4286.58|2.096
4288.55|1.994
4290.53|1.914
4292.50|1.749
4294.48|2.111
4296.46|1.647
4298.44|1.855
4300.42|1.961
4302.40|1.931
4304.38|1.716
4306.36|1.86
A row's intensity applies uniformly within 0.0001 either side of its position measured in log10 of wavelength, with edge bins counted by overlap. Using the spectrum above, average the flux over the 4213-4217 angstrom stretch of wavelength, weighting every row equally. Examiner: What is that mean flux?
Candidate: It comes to 1.89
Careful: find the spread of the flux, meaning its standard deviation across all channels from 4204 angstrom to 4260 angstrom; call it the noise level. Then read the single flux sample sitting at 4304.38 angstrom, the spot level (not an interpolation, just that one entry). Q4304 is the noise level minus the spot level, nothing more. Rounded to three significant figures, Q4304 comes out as -1.56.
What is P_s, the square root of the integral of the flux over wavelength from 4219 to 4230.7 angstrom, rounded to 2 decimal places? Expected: 4.61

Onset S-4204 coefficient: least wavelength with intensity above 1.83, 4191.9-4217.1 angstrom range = 4194.80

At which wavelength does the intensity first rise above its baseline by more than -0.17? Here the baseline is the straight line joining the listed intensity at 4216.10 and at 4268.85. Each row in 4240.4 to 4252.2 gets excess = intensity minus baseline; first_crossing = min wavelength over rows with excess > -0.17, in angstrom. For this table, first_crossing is 4243.37 angstrom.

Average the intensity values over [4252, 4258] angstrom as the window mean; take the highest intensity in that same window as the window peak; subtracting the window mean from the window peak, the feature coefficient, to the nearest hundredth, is 0.12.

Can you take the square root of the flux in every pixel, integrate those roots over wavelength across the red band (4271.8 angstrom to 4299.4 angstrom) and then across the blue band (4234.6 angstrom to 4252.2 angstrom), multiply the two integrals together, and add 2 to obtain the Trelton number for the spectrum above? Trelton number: 894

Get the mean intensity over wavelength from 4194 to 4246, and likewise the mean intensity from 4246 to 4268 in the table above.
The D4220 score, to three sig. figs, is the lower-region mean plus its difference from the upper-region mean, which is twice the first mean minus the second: 1.74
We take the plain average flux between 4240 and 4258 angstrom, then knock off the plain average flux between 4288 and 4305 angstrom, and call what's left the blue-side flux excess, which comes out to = -0.15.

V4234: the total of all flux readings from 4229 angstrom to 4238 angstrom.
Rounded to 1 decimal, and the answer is 9.1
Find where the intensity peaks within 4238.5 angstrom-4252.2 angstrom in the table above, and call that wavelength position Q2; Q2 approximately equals 4245.32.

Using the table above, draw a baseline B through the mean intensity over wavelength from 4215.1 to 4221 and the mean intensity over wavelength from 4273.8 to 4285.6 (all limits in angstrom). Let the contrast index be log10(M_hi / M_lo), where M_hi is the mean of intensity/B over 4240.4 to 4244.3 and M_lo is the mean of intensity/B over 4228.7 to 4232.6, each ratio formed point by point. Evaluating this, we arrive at -0.056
